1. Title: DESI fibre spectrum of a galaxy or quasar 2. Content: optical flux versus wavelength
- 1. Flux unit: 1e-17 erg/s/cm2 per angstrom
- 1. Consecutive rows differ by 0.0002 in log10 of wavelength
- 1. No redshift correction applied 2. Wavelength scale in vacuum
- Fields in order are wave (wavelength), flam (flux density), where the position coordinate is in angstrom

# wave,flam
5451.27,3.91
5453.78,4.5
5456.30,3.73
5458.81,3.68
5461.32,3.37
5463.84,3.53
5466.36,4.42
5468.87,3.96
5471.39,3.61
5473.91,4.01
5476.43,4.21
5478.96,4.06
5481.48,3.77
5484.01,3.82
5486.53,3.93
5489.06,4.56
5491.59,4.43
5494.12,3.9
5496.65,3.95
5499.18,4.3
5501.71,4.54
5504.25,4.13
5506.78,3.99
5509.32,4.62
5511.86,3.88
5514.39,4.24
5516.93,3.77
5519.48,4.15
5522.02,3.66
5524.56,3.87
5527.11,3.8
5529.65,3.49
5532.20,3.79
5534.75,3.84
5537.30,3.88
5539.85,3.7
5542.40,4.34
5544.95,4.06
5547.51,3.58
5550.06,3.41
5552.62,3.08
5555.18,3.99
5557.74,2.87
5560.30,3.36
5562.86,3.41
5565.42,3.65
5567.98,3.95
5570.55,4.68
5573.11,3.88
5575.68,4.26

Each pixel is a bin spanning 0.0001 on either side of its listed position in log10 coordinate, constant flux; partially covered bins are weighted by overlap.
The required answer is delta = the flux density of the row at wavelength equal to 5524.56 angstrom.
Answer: 3.87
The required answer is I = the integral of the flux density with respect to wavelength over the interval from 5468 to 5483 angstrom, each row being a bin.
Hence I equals 59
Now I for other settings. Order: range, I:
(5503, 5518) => 62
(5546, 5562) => 54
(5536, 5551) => 58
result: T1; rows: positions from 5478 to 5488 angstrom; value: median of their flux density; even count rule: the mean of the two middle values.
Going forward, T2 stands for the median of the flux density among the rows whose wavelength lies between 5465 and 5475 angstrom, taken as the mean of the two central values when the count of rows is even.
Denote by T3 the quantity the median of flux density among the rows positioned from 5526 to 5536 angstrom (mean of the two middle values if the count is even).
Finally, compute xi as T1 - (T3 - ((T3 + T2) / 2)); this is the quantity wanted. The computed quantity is 3.97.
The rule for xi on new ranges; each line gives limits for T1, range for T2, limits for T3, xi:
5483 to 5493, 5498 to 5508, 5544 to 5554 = 4.54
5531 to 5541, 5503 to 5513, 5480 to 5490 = 3.91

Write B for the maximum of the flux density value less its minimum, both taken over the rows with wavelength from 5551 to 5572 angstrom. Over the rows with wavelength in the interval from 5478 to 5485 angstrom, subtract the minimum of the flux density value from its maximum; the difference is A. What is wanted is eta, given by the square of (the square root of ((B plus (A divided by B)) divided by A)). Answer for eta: 6.8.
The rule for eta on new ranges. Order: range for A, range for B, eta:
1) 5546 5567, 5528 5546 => 1.9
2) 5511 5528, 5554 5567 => 2.8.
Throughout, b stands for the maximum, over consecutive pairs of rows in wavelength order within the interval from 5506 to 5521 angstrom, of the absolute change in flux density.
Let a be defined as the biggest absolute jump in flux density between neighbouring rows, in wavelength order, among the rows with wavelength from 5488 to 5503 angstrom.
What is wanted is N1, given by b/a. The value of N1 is 1.40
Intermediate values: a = 0.53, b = 0.7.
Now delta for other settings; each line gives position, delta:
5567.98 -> 3.95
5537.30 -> 3.88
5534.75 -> 3.84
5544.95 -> 4.06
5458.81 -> 3.68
